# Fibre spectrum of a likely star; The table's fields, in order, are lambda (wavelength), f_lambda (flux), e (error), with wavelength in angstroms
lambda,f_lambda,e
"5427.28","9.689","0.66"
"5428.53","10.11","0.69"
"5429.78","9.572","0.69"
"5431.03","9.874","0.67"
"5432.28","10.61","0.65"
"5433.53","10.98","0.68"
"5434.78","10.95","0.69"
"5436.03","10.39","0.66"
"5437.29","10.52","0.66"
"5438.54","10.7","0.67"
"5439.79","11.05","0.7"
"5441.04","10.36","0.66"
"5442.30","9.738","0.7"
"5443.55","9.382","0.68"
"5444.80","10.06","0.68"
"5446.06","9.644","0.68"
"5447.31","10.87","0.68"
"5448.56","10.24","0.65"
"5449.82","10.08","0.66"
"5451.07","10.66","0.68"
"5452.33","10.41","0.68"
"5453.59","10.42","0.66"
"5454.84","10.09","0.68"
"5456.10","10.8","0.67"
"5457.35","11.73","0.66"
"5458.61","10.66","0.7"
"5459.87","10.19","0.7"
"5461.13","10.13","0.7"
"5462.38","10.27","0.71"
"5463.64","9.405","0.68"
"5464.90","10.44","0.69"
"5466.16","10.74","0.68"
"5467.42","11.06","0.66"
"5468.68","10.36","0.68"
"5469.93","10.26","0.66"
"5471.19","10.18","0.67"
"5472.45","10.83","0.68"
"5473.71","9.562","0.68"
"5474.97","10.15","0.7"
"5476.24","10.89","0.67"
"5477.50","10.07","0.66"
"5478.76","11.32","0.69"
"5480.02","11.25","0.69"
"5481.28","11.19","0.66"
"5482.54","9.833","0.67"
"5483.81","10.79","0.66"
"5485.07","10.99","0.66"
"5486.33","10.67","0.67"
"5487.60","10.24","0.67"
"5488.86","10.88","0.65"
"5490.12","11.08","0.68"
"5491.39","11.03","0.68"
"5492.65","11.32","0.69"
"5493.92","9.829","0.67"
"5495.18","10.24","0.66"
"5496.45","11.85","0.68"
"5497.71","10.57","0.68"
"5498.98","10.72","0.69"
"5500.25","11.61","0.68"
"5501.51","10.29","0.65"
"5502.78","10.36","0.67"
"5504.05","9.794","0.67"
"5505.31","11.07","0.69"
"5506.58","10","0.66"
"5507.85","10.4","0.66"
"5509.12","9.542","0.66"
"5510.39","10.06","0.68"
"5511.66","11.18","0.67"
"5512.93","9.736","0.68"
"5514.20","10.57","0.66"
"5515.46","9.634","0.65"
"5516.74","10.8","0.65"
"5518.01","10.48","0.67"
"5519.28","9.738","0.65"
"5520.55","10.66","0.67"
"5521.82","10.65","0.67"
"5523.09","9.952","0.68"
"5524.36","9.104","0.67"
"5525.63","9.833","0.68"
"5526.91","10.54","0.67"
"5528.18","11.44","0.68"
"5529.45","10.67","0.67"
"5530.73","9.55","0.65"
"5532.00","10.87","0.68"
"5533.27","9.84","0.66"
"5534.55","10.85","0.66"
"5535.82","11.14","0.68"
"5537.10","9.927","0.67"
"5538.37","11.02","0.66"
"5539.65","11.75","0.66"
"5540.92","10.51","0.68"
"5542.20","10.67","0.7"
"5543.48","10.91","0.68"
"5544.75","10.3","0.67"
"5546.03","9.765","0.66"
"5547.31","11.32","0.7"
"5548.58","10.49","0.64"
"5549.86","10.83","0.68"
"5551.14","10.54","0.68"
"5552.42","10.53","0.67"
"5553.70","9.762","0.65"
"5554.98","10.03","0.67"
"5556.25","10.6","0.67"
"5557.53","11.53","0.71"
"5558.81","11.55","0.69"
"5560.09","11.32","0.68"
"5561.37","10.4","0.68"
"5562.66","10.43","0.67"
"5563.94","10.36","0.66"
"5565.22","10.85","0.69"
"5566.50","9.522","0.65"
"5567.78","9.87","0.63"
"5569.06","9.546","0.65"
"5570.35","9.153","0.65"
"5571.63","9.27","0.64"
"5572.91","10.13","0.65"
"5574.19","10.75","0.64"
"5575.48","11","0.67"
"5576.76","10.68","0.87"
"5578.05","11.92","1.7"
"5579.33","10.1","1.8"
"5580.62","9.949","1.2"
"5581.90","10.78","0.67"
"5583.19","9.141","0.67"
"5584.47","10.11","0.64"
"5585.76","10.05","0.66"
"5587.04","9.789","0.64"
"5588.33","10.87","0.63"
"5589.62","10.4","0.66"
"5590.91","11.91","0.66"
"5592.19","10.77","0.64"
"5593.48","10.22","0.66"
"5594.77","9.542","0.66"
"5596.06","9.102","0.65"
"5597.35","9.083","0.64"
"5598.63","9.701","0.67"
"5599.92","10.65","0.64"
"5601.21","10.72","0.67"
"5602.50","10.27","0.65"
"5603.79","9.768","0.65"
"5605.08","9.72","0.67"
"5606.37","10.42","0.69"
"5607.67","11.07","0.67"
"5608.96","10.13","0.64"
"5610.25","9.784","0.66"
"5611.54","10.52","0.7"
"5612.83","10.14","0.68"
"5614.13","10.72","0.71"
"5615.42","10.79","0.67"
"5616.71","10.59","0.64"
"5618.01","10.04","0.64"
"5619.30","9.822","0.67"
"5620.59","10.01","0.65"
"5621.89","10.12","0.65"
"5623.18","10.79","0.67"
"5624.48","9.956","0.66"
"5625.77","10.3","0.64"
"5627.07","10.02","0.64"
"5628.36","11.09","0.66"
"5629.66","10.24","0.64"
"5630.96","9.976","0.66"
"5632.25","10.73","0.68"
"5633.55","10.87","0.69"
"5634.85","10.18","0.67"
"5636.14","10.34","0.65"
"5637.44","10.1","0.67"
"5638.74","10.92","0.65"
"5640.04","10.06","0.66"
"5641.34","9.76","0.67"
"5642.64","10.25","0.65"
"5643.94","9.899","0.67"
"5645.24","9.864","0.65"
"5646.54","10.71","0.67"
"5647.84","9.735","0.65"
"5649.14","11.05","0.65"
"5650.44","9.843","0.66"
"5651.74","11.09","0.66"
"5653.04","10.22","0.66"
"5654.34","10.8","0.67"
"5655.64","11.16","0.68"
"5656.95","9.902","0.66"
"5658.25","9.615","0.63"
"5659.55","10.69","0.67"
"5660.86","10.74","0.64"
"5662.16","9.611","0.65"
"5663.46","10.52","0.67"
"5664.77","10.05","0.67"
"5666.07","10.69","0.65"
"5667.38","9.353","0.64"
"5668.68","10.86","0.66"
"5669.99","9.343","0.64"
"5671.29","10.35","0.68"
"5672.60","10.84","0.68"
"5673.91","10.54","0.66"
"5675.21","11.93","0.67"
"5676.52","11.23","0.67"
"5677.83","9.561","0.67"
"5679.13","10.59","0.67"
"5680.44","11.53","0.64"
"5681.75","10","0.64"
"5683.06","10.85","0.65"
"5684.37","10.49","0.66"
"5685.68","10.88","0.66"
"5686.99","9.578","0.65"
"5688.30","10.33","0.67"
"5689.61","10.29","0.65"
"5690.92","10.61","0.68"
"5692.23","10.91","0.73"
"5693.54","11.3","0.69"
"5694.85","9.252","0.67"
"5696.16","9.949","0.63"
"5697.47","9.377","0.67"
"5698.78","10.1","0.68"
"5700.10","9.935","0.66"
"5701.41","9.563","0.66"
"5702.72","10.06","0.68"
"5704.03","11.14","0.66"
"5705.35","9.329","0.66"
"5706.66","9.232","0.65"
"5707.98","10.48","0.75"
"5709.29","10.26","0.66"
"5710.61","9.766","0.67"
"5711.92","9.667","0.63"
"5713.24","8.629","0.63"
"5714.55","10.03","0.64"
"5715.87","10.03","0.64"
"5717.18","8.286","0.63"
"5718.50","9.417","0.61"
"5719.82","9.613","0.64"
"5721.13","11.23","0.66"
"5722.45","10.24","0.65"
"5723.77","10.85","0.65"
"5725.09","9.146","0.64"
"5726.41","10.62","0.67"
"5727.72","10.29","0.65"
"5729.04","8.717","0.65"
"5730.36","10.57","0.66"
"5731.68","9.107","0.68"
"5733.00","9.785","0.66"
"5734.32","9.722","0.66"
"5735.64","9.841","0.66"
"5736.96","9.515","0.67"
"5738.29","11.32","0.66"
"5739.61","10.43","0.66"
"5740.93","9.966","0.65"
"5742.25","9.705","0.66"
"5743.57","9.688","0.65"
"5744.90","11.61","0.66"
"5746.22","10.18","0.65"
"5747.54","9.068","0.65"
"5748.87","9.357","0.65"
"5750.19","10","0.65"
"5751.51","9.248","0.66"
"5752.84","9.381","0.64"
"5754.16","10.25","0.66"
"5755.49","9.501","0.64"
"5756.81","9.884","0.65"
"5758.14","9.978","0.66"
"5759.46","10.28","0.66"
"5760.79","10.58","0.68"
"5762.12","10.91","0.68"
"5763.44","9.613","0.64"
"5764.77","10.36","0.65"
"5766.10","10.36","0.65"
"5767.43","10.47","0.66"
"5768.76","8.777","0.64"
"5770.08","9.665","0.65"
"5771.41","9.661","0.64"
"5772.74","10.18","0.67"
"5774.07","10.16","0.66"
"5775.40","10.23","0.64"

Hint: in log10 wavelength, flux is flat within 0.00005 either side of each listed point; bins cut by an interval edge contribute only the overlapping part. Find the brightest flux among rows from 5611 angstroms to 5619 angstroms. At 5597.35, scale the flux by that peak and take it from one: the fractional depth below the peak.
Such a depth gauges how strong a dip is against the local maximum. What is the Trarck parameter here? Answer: 0.16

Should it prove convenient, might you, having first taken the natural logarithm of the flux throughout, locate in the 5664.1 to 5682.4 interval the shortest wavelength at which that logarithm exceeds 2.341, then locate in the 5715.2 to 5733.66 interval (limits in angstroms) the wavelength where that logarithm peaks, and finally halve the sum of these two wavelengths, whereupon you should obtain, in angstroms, 5693.6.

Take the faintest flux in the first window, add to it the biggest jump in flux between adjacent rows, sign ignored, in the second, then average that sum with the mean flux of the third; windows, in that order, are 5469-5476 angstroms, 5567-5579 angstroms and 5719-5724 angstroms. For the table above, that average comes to 10.6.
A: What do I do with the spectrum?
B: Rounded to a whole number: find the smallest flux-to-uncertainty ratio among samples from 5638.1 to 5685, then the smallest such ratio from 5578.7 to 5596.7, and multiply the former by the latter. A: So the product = 80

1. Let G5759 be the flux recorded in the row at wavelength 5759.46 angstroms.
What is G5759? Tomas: 10.28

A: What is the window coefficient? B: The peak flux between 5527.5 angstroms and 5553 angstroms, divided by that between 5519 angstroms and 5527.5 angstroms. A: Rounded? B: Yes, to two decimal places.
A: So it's 1.10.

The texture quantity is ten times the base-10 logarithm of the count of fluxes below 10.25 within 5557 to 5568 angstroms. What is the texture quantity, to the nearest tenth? 3.0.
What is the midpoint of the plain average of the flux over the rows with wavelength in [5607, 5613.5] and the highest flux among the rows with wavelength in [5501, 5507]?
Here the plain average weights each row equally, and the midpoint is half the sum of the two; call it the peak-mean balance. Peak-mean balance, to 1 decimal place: 10.7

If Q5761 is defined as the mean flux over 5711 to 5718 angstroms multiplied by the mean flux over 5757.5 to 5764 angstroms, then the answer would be 96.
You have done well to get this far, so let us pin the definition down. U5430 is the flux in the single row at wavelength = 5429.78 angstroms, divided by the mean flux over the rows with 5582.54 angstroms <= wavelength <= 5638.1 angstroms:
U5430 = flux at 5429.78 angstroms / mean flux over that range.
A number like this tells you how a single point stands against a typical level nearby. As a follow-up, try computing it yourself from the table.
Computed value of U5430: 0.93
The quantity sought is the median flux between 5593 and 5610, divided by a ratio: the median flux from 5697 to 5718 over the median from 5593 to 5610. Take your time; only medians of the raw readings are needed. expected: 10.4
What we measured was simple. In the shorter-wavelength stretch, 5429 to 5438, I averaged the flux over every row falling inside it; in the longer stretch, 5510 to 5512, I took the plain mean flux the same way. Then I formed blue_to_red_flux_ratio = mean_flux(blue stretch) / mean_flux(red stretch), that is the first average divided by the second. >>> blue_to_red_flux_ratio 0.98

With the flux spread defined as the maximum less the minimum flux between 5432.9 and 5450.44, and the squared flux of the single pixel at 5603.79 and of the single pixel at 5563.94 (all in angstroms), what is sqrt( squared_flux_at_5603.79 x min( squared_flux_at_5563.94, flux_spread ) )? 12.6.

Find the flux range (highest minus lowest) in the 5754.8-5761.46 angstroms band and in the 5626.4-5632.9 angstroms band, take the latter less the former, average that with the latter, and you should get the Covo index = 0.57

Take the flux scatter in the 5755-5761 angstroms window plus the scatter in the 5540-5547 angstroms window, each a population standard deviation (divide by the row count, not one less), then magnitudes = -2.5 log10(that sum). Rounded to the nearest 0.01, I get 0.31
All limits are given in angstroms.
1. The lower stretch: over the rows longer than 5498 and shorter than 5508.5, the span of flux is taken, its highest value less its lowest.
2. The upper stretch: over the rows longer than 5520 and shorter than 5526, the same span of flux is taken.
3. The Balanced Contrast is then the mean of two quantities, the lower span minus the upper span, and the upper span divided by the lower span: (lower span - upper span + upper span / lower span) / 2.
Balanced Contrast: 0.56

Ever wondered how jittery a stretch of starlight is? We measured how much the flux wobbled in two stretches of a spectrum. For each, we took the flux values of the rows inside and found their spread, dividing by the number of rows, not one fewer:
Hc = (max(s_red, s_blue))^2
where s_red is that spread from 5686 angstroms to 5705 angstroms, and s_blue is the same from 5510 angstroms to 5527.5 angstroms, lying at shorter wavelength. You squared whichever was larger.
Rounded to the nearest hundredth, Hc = 0.38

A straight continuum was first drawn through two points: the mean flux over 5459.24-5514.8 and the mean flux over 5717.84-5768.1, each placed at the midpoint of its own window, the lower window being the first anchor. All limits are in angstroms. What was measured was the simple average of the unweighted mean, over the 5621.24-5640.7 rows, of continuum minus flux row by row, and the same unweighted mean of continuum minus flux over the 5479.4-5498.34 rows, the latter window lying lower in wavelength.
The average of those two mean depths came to -0.20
